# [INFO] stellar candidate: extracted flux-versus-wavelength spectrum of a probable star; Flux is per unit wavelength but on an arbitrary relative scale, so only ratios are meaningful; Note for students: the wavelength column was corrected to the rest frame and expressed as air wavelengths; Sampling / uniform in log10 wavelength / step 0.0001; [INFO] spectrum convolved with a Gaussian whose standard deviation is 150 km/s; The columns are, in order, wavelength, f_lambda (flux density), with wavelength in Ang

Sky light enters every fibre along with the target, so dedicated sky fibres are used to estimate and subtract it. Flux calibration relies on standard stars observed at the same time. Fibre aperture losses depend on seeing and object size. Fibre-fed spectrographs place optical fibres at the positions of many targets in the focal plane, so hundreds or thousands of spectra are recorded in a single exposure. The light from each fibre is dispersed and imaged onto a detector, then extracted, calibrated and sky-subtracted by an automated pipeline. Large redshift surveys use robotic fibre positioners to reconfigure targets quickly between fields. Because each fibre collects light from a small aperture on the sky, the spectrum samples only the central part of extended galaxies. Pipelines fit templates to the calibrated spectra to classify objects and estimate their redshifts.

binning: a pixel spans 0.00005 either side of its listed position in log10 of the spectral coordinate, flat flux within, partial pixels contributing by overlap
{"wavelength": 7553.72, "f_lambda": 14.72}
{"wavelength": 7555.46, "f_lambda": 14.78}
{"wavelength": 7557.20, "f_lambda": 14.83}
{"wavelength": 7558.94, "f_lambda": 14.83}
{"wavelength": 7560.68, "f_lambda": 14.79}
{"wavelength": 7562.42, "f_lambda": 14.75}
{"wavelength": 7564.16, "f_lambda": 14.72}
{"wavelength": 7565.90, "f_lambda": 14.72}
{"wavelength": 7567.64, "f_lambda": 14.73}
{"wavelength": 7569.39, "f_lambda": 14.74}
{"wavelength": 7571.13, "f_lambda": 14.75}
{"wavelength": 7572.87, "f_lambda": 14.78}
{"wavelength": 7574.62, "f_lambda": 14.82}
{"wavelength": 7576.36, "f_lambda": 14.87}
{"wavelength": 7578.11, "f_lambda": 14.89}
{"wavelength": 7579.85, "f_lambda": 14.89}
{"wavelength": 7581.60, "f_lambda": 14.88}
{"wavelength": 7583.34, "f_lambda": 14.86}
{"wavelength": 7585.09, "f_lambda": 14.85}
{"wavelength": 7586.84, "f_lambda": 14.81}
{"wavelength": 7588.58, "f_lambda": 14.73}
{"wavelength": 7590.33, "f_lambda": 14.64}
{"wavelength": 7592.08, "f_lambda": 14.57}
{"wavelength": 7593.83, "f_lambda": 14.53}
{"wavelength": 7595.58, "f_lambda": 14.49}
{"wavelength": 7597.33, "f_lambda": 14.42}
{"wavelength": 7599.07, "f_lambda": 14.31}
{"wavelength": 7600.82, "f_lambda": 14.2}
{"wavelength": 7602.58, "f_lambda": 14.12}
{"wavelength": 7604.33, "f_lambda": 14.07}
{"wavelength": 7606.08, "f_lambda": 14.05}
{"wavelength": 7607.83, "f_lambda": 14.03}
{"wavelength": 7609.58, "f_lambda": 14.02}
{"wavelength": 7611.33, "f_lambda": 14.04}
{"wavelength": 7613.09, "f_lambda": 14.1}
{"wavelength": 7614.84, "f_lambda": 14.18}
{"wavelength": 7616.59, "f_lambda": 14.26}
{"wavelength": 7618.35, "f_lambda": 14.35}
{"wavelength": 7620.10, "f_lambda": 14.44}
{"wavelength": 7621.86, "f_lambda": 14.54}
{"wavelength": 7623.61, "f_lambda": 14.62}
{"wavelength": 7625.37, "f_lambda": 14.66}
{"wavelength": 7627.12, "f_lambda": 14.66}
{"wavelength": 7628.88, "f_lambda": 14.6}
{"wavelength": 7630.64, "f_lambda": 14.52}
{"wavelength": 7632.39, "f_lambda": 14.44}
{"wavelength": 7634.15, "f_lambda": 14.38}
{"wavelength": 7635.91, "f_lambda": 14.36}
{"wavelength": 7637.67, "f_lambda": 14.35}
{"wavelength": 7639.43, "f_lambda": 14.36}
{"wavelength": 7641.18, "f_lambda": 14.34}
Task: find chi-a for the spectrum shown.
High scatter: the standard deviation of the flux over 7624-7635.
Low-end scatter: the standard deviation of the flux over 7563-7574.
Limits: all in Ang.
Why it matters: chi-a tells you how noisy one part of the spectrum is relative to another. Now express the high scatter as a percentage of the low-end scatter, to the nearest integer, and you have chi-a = 513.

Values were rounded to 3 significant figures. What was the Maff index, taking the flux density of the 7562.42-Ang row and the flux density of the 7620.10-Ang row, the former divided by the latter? 1.02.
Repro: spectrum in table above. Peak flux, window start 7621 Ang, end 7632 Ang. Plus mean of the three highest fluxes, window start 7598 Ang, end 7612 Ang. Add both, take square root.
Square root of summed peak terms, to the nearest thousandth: 5.373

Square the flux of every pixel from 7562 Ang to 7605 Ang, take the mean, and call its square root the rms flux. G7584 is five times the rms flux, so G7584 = 73.2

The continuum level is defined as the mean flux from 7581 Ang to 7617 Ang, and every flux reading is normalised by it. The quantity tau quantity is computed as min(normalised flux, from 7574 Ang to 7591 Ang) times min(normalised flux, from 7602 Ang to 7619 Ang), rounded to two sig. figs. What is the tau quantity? 0.99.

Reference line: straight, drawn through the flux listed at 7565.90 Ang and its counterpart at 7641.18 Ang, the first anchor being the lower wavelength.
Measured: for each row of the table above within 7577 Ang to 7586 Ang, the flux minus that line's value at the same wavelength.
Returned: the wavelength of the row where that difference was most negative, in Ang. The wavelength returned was 7585.09 Ang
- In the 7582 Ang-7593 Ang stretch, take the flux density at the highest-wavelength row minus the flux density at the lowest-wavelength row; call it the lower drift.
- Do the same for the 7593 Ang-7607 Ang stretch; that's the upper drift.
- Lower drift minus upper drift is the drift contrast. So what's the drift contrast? 0.19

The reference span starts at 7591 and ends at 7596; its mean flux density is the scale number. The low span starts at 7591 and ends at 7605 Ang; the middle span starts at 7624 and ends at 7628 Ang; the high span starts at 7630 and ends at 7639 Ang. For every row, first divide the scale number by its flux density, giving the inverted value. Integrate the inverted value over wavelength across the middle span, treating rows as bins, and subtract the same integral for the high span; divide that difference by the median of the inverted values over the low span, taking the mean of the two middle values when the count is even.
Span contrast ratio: -5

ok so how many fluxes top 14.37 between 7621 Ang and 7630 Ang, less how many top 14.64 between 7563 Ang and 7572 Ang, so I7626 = 0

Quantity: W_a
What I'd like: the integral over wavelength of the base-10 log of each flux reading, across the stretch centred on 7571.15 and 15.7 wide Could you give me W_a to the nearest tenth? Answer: 18.4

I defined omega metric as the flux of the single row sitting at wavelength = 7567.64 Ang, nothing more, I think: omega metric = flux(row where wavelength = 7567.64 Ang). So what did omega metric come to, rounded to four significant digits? 14.73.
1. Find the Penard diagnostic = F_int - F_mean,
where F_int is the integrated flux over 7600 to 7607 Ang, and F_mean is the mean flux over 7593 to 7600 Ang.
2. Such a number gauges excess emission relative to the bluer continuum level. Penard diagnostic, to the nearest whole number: 84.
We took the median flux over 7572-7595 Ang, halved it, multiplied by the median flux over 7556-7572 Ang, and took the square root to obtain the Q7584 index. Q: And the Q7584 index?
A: 10.5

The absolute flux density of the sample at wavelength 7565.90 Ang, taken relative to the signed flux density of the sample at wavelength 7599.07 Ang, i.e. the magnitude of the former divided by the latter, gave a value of 1.03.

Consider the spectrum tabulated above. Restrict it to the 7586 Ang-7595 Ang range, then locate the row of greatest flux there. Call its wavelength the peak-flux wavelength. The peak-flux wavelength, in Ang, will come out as 7586.84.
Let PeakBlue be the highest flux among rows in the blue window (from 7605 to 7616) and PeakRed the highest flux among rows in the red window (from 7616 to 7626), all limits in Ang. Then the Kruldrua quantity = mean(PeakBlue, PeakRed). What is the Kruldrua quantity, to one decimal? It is 14.4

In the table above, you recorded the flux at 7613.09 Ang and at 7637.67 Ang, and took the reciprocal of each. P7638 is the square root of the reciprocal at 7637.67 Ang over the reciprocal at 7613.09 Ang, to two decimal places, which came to 0.99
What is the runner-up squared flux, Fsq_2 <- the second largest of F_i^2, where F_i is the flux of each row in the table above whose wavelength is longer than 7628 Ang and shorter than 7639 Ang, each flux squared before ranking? 211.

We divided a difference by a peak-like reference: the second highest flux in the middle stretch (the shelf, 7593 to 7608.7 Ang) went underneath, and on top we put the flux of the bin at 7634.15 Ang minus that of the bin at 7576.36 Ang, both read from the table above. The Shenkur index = -0.03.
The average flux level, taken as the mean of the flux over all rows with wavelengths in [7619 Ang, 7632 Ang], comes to 14.6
